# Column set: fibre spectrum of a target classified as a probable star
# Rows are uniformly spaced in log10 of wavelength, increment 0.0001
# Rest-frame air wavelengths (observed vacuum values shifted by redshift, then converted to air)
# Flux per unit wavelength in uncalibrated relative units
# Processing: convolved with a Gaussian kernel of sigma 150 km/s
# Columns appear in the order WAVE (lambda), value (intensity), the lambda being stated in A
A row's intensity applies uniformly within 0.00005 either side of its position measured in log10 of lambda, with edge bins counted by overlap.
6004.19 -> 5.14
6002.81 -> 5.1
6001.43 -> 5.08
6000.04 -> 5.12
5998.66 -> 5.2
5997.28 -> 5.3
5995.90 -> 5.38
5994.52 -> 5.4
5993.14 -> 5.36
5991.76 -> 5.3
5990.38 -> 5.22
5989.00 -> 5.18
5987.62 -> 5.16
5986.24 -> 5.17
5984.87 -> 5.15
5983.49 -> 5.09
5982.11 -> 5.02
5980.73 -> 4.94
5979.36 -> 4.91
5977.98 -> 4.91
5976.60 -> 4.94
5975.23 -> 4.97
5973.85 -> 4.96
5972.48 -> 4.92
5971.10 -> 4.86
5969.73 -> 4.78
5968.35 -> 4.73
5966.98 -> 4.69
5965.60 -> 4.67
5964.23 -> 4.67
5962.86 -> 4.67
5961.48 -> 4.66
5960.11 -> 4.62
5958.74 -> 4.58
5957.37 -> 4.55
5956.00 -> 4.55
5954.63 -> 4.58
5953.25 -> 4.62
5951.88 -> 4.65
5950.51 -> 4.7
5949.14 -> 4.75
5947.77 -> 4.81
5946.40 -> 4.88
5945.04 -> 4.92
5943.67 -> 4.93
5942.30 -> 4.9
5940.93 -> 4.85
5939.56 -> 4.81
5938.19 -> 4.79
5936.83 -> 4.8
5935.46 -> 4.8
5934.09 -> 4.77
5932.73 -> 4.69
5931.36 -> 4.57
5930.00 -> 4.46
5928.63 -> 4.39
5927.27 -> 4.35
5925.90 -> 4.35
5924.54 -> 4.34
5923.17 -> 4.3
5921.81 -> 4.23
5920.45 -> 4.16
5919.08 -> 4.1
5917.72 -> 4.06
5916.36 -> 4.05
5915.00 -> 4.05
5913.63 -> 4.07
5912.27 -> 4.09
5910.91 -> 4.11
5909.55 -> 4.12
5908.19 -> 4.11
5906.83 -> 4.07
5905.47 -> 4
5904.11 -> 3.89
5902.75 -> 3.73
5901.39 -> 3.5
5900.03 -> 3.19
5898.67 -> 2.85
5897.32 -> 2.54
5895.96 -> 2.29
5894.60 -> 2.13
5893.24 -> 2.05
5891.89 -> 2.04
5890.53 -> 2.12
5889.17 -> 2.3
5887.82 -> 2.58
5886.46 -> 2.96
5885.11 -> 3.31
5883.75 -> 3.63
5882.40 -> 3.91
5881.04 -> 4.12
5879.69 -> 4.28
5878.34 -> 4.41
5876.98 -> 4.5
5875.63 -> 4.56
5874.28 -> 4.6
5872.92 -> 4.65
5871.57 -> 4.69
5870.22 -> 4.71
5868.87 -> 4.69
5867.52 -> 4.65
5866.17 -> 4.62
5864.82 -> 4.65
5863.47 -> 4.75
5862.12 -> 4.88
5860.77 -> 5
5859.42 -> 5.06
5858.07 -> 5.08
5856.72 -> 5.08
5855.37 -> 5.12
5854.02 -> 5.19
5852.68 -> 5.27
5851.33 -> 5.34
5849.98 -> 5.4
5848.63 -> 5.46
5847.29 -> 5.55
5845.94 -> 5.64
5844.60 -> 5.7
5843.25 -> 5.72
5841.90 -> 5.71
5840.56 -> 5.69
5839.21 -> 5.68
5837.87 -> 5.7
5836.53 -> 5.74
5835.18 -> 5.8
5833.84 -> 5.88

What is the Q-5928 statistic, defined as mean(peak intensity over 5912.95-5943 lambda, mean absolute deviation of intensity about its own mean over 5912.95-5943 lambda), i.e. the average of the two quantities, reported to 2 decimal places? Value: 2.58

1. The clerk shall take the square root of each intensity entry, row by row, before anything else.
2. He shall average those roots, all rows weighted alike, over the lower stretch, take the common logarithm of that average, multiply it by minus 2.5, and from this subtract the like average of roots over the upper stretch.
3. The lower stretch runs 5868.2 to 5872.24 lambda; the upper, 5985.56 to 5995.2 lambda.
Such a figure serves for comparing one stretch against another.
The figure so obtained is -3.1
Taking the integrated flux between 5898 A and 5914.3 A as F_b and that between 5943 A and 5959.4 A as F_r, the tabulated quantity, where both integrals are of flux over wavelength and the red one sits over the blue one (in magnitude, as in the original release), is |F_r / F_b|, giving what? 1.2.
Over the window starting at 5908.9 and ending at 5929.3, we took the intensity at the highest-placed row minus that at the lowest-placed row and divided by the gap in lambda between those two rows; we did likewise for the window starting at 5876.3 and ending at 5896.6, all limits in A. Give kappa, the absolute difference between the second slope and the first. 0.13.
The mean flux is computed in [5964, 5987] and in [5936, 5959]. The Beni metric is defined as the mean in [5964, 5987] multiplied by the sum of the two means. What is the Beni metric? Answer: 47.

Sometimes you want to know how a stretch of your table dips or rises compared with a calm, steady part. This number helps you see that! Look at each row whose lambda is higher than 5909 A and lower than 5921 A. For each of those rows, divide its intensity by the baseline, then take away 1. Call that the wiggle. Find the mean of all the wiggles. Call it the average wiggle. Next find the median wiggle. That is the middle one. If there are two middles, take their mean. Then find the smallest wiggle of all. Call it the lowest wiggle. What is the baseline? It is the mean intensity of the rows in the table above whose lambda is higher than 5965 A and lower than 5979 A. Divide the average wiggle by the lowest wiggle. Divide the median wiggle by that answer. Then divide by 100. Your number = -0.0016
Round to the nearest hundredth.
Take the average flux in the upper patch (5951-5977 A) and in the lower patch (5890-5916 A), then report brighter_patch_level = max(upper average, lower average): 4.72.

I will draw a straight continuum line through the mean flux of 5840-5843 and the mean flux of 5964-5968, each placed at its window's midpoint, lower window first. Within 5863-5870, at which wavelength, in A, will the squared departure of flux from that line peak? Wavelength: 5866.17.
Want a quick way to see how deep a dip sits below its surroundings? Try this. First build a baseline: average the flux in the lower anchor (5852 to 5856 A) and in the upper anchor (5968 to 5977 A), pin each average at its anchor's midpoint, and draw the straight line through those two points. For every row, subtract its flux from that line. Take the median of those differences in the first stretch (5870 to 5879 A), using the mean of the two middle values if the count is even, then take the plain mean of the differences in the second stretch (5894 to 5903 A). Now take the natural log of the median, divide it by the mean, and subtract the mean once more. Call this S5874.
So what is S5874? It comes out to -2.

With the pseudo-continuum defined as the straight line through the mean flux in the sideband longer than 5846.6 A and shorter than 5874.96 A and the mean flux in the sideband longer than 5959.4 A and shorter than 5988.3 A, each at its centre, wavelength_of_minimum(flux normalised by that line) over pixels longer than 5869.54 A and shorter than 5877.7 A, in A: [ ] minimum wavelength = 5876.98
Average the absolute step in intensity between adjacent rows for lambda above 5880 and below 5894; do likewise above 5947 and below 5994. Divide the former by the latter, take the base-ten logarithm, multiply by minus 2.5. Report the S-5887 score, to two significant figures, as -2.0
